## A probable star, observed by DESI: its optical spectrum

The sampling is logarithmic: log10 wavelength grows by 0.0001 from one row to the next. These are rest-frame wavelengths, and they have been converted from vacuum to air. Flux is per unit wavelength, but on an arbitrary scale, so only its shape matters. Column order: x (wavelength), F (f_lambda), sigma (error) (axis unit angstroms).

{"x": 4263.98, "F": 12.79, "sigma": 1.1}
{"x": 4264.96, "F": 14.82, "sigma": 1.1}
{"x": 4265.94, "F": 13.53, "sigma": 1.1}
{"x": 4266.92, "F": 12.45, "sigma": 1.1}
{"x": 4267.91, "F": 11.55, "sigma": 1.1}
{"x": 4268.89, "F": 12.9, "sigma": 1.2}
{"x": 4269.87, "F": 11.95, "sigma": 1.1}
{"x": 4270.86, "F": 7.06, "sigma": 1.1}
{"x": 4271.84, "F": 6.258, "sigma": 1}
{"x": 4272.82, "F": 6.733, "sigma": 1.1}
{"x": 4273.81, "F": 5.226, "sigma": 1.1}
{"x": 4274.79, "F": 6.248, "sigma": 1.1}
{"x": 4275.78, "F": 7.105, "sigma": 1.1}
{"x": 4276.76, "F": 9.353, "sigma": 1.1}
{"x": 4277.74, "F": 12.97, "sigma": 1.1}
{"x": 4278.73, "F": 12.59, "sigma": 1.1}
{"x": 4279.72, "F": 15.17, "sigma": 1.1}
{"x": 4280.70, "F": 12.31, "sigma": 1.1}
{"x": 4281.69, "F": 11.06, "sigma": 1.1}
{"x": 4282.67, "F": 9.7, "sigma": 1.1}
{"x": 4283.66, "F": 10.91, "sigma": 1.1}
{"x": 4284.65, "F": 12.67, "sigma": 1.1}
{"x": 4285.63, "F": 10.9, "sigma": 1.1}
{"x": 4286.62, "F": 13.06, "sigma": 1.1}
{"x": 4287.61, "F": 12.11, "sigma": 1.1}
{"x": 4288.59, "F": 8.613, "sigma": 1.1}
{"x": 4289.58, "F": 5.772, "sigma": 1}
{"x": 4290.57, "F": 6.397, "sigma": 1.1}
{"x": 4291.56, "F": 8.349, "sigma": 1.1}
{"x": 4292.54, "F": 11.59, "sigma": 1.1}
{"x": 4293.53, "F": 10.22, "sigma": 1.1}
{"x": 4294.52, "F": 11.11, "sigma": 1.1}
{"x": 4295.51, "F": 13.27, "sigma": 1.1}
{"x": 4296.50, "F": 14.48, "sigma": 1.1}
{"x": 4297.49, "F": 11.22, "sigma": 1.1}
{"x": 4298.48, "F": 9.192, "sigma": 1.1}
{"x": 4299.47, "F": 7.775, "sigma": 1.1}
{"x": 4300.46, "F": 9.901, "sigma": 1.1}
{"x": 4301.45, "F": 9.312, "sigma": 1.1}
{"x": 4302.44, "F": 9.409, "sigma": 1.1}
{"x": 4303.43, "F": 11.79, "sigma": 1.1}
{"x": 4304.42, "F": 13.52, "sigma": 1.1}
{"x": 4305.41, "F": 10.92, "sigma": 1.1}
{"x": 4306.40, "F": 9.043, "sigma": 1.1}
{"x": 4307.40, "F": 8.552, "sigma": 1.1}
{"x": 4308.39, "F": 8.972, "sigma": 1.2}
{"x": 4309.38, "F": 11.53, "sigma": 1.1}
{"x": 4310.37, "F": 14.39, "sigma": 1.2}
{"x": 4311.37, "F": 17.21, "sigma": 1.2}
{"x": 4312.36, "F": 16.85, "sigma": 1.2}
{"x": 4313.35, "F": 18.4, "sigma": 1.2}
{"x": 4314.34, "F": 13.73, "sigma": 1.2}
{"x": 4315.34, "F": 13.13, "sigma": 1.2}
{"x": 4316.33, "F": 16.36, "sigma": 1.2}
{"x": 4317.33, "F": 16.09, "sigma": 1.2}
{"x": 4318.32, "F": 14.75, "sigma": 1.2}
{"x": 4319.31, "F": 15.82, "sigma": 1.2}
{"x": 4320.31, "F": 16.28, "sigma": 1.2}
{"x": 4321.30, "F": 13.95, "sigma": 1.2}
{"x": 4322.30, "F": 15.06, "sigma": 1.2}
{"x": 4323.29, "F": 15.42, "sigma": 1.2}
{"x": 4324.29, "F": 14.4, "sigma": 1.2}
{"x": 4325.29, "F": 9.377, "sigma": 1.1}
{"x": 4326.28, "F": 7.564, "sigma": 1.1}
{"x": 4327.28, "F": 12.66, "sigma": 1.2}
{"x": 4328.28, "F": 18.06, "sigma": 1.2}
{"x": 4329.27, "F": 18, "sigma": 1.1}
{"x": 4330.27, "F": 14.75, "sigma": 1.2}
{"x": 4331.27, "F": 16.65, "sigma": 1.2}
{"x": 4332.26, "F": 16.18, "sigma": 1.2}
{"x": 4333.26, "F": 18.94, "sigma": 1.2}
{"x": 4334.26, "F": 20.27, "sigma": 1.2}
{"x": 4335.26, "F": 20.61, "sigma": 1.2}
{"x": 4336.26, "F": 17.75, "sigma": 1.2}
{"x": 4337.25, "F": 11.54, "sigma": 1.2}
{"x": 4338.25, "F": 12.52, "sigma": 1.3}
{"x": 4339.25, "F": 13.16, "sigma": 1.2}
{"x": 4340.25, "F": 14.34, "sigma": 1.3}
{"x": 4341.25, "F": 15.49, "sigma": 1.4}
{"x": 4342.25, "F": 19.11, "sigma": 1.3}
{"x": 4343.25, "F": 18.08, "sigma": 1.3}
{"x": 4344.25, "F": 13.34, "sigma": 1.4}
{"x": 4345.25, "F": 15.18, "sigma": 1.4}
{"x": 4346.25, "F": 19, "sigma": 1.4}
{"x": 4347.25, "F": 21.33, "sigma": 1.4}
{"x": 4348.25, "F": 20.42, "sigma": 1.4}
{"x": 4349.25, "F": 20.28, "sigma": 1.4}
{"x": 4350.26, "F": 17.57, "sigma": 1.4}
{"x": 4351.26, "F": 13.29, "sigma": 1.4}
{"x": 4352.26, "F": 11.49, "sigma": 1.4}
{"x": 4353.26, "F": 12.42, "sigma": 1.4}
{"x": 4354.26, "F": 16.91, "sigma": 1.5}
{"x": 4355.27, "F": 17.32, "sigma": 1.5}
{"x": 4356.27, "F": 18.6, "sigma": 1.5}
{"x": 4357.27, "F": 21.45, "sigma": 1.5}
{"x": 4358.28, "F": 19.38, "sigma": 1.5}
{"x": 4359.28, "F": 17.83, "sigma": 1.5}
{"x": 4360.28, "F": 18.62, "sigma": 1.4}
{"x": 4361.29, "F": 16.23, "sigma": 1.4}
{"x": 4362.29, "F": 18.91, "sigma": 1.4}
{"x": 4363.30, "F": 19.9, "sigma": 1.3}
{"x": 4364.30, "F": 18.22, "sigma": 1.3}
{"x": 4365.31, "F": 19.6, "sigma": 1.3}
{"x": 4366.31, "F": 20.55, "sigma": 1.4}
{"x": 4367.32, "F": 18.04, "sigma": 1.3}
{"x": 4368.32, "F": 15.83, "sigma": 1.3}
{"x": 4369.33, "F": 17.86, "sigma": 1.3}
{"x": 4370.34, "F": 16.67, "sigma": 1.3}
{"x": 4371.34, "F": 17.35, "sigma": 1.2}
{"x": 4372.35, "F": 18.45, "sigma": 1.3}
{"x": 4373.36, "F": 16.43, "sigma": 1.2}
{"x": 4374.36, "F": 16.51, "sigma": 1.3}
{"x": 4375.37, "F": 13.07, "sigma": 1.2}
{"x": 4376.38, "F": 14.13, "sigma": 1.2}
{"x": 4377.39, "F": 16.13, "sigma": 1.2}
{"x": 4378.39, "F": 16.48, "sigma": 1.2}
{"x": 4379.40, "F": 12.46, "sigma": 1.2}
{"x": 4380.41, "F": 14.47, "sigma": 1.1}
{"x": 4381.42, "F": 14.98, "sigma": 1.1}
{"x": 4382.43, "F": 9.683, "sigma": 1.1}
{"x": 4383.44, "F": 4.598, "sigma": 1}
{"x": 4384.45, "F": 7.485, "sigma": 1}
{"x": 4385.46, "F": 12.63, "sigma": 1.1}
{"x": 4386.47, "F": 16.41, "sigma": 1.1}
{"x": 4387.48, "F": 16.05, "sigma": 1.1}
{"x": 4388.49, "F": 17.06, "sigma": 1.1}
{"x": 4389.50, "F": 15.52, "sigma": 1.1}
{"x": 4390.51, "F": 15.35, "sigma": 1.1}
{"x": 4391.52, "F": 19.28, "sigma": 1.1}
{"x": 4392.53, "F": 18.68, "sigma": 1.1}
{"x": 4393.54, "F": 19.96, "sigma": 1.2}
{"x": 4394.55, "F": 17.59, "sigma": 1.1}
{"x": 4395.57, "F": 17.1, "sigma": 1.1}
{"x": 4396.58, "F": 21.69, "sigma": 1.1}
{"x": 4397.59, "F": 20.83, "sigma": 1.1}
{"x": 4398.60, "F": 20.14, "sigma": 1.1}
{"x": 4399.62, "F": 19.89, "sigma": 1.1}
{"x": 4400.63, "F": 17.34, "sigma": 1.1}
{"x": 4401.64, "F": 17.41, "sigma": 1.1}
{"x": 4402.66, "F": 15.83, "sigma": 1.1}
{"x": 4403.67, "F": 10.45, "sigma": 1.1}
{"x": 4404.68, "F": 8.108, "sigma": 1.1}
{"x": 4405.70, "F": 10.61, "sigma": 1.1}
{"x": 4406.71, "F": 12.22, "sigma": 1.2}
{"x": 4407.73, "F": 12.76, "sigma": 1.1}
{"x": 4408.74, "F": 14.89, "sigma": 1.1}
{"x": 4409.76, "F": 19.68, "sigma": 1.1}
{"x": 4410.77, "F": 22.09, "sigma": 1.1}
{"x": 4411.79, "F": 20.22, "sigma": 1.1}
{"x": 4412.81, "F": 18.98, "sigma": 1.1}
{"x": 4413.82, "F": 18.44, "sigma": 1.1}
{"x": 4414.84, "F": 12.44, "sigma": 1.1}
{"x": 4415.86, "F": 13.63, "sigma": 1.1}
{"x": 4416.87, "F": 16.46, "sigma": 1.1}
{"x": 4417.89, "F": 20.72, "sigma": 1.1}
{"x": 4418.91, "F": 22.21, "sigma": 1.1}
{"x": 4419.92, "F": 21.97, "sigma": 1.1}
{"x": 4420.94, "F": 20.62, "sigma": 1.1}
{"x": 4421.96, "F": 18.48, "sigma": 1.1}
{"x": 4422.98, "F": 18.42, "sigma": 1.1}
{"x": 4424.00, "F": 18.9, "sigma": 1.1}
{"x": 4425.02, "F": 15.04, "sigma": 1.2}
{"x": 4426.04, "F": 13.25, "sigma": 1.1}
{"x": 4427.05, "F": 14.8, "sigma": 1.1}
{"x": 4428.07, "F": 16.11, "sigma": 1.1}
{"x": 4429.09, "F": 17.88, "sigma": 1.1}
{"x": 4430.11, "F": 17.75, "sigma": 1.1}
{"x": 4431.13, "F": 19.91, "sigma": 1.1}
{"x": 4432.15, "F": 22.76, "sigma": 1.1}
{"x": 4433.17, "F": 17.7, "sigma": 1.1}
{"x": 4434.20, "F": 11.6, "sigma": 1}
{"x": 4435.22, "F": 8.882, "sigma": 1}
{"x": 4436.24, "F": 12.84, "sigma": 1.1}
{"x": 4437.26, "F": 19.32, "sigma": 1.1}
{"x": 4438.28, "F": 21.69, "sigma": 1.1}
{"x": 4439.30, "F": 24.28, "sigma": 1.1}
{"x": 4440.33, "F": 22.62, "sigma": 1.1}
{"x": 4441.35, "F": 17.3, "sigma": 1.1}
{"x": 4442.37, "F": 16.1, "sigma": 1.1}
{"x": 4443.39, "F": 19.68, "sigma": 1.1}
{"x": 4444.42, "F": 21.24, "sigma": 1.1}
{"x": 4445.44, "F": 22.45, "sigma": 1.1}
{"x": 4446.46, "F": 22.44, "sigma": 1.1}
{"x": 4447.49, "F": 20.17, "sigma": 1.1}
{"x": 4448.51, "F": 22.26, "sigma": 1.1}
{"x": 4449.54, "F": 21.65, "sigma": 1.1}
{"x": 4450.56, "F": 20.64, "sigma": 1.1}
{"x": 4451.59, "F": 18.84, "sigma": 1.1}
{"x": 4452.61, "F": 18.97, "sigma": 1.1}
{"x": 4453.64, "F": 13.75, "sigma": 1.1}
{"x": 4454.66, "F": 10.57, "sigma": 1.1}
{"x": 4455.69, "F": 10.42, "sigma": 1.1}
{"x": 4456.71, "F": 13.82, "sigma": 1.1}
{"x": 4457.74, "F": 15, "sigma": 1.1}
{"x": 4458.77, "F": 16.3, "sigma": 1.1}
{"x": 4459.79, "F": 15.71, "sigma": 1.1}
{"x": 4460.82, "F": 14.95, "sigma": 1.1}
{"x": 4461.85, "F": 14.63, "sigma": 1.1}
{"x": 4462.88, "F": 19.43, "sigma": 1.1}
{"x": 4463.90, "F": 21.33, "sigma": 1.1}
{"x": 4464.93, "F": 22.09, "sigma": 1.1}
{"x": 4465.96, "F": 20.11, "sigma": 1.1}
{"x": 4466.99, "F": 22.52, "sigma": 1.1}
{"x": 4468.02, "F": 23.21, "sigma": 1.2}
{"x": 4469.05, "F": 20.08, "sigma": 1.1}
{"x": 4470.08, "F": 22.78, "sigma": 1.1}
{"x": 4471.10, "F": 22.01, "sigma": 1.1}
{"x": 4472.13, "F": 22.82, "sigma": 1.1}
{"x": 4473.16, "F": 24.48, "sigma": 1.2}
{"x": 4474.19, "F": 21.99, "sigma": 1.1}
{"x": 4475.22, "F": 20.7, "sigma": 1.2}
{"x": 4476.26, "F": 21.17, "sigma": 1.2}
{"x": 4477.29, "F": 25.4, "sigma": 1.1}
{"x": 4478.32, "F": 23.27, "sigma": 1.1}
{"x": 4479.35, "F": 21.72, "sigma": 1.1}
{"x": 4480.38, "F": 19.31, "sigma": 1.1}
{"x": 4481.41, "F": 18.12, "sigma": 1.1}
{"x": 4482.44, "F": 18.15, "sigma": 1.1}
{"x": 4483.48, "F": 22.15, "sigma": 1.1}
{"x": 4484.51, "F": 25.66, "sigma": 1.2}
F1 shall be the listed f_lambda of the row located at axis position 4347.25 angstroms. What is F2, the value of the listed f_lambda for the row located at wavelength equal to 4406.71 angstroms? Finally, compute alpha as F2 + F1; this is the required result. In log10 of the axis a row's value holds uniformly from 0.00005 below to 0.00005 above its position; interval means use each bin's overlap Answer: 34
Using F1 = 21.33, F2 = 12.22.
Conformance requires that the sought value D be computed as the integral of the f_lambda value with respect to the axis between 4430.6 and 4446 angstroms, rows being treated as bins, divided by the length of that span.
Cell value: 18.6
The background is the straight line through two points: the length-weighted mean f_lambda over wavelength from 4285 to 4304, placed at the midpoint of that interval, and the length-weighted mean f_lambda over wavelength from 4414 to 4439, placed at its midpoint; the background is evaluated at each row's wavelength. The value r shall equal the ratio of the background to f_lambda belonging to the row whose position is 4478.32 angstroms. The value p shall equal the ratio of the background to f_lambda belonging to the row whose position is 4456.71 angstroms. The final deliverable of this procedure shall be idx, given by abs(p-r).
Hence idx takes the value 0.5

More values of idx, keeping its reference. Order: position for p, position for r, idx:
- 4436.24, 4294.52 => 0.5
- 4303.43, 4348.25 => 0.3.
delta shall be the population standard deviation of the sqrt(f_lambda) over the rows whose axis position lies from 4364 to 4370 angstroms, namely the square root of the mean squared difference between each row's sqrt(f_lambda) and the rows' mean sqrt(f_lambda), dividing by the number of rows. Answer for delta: 0.17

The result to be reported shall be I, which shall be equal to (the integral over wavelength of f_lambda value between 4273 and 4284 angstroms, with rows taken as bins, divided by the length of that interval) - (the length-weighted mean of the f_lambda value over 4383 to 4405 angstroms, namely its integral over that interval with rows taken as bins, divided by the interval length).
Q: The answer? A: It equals -6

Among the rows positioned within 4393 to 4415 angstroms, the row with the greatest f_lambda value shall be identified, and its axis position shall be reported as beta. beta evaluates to 4410.77 angstroms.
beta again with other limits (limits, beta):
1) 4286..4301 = 4296.50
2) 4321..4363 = 4357.27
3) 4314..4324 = 4316.33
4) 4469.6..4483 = 4477.29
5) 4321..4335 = 4334.26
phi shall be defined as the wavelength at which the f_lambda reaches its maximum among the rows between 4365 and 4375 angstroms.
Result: 4366.31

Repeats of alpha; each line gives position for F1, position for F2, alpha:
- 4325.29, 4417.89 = 30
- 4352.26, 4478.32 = 35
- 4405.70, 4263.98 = 23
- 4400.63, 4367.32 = 35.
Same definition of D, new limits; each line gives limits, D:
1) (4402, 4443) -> 17.0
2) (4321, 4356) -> 15.8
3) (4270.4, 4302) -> 10.0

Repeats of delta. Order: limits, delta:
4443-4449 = 0.12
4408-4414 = 0.26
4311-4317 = 0.24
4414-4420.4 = 0.48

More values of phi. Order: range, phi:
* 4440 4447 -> 4440.33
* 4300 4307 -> 4304.42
